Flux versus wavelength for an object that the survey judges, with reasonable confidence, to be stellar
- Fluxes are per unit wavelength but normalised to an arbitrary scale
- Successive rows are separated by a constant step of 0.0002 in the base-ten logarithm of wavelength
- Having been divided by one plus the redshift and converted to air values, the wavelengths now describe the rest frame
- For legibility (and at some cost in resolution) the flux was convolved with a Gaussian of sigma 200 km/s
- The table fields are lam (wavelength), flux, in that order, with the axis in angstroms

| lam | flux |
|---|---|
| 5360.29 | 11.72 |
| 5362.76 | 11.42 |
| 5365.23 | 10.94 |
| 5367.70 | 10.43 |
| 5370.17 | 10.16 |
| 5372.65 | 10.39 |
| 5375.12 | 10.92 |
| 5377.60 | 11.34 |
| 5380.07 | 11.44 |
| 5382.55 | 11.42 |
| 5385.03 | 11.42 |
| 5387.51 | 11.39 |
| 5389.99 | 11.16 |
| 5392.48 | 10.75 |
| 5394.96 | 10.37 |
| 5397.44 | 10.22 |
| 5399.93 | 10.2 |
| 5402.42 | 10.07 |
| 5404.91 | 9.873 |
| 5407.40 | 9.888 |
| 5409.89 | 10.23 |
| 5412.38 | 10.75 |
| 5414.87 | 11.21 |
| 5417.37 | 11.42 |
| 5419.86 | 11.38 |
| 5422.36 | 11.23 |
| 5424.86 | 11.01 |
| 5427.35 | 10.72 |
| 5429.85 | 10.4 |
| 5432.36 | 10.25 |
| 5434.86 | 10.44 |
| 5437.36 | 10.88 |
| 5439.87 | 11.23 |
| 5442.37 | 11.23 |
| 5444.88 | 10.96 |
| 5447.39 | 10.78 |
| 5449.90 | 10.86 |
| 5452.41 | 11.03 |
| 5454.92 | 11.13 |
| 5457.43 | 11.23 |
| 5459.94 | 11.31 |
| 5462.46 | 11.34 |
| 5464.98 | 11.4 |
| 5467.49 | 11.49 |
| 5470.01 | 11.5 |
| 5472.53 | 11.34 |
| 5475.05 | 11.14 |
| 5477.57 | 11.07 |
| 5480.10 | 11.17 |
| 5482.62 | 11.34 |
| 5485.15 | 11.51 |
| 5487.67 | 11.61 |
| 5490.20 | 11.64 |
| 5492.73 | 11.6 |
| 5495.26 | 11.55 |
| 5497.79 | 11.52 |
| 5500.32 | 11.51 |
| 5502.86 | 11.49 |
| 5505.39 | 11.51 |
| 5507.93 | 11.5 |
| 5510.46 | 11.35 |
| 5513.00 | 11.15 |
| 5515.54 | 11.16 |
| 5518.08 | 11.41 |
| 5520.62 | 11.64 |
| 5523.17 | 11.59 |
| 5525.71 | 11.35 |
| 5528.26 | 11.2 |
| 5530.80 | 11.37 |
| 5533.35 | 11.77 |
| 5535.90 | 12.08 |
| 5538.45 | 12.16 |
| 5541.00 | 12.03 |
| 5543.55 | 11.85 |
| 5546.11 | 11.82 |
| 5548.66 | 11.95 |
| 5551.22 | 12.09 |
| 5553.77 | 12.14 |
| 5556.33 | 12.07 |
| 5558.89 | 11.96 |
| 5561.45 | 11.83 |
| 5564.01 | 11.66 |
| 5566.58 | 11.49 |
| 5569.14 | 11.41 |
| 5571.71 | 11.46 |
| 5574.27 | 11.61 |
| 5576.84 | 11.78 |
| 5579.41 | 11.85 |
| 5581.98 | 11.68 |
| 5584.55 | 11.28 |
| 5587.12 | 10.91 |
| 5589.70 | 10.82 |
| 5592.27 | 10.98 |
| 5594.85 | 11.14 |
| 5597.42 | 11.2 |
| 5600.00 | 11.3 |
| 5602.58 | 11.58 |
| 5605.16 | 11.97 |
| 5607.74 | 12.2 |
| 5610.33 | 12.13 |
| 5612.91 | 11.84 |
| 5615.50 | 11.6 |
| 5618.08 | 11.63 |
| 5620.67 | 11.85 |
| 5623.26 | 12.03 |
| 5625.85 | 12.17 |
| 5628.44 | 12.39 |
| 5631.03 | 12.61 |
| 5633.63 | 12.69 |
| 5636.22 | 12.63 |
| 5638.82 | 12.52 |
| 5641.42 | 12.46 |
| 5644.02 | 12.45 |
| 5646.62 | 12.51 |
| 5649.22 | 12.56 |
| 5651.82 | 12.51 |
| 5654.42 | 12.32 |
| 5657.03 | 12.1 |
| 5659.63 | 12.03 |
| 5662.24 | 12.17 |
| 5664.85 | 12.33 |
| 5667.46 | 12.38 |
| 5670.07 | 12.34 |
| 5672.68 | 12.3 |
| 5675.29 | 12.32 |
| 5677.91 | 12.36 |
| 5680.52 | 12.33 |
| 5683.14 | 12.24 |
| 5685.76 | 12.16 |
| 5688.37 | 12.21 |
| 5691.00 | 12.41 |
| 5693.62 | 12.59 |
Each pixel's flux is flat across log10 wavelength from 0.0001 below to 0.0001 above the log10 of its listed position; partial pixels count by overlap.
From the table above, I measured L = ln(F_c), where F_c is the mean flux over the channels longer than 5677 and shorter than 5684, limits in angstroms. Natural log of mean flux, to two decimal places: 2.51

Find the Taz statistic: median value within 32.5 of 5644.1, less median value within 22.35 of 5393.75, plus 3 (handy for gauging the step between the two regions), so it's 4.6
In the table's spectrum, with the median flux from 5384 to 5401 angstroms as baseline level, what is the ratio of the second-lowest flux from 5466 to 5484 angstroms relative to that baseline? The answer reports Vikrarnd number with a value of 1.04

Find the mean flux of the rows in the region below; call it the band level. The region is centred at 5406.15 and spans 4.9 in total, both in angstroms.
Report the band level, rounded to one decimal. 9.9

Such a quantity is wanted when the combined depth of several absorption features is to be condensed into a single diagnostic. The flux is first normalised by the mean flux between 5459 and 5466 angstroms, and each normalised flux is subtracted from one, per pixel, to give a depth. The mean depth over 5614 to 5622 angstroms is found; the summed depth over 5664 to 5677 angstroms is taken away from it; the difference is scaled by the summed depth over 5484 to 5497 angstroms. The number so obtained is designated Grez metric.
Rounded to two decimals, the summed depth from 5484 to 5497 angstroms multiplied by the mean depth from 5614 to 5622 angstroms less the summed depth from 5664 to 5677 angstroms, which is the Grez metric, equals -0.04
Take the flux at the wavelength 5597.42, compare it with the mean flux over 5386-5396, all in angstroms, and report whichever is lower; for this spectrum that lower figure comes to 10.9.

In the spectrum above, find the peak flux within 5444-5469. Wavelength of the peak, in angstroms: 5467.49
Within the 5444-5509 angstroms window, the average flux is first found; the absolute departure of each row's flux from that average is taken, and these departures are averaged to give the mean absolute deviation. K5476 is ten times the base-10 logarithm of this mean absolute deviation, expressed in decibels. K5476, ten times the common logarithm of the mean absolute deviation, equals -7.0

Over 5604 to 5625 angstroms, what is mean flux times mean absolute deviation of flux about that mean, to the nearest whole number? 2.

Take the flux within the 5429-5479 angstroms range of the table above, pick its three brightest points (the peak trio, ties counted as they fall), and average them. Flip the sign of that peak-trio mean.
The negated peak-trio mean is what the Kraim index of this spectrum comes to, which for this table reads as -11.5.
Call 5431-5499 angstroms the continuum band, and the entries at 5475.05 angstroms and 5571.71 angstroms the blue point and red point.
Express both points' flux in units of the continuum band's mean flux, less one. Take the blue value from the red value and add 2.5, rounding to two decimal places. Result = 2.53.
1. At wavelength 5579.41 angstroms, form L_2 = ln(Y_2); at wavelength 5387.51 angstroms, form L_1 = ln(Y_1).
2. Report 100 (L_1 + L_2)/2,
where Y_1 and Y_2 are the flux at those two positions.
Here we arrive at 245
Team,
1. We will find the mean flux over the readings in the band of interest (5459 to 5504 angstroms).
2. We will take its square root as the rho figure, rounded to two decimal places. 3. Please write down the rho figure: 3.38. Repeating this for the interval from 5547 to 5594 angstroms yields 3.41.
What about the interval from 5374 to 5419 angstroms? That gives 3.28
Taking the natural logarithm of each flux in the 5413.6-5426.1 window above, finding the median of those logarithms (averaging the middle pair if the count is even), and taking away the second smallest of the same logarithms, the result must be 0.002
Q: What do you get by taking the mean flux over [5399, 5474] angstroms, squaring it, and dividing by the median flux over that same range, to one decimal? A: 10.8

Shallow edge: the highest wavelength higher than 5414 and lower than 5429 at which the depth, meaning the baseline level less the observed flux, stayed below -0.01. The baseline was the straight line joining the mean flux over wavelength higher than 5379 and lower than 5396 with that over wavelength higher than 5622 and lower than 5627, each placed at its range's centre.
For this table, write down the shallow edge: 5419.86 angstroms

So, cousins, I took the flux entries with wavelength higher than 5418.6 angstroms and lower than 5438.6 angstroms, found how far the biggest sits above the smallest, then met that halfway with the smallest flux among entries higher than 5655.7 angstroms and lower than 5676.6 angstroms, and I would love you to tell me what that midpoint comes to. 6.6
